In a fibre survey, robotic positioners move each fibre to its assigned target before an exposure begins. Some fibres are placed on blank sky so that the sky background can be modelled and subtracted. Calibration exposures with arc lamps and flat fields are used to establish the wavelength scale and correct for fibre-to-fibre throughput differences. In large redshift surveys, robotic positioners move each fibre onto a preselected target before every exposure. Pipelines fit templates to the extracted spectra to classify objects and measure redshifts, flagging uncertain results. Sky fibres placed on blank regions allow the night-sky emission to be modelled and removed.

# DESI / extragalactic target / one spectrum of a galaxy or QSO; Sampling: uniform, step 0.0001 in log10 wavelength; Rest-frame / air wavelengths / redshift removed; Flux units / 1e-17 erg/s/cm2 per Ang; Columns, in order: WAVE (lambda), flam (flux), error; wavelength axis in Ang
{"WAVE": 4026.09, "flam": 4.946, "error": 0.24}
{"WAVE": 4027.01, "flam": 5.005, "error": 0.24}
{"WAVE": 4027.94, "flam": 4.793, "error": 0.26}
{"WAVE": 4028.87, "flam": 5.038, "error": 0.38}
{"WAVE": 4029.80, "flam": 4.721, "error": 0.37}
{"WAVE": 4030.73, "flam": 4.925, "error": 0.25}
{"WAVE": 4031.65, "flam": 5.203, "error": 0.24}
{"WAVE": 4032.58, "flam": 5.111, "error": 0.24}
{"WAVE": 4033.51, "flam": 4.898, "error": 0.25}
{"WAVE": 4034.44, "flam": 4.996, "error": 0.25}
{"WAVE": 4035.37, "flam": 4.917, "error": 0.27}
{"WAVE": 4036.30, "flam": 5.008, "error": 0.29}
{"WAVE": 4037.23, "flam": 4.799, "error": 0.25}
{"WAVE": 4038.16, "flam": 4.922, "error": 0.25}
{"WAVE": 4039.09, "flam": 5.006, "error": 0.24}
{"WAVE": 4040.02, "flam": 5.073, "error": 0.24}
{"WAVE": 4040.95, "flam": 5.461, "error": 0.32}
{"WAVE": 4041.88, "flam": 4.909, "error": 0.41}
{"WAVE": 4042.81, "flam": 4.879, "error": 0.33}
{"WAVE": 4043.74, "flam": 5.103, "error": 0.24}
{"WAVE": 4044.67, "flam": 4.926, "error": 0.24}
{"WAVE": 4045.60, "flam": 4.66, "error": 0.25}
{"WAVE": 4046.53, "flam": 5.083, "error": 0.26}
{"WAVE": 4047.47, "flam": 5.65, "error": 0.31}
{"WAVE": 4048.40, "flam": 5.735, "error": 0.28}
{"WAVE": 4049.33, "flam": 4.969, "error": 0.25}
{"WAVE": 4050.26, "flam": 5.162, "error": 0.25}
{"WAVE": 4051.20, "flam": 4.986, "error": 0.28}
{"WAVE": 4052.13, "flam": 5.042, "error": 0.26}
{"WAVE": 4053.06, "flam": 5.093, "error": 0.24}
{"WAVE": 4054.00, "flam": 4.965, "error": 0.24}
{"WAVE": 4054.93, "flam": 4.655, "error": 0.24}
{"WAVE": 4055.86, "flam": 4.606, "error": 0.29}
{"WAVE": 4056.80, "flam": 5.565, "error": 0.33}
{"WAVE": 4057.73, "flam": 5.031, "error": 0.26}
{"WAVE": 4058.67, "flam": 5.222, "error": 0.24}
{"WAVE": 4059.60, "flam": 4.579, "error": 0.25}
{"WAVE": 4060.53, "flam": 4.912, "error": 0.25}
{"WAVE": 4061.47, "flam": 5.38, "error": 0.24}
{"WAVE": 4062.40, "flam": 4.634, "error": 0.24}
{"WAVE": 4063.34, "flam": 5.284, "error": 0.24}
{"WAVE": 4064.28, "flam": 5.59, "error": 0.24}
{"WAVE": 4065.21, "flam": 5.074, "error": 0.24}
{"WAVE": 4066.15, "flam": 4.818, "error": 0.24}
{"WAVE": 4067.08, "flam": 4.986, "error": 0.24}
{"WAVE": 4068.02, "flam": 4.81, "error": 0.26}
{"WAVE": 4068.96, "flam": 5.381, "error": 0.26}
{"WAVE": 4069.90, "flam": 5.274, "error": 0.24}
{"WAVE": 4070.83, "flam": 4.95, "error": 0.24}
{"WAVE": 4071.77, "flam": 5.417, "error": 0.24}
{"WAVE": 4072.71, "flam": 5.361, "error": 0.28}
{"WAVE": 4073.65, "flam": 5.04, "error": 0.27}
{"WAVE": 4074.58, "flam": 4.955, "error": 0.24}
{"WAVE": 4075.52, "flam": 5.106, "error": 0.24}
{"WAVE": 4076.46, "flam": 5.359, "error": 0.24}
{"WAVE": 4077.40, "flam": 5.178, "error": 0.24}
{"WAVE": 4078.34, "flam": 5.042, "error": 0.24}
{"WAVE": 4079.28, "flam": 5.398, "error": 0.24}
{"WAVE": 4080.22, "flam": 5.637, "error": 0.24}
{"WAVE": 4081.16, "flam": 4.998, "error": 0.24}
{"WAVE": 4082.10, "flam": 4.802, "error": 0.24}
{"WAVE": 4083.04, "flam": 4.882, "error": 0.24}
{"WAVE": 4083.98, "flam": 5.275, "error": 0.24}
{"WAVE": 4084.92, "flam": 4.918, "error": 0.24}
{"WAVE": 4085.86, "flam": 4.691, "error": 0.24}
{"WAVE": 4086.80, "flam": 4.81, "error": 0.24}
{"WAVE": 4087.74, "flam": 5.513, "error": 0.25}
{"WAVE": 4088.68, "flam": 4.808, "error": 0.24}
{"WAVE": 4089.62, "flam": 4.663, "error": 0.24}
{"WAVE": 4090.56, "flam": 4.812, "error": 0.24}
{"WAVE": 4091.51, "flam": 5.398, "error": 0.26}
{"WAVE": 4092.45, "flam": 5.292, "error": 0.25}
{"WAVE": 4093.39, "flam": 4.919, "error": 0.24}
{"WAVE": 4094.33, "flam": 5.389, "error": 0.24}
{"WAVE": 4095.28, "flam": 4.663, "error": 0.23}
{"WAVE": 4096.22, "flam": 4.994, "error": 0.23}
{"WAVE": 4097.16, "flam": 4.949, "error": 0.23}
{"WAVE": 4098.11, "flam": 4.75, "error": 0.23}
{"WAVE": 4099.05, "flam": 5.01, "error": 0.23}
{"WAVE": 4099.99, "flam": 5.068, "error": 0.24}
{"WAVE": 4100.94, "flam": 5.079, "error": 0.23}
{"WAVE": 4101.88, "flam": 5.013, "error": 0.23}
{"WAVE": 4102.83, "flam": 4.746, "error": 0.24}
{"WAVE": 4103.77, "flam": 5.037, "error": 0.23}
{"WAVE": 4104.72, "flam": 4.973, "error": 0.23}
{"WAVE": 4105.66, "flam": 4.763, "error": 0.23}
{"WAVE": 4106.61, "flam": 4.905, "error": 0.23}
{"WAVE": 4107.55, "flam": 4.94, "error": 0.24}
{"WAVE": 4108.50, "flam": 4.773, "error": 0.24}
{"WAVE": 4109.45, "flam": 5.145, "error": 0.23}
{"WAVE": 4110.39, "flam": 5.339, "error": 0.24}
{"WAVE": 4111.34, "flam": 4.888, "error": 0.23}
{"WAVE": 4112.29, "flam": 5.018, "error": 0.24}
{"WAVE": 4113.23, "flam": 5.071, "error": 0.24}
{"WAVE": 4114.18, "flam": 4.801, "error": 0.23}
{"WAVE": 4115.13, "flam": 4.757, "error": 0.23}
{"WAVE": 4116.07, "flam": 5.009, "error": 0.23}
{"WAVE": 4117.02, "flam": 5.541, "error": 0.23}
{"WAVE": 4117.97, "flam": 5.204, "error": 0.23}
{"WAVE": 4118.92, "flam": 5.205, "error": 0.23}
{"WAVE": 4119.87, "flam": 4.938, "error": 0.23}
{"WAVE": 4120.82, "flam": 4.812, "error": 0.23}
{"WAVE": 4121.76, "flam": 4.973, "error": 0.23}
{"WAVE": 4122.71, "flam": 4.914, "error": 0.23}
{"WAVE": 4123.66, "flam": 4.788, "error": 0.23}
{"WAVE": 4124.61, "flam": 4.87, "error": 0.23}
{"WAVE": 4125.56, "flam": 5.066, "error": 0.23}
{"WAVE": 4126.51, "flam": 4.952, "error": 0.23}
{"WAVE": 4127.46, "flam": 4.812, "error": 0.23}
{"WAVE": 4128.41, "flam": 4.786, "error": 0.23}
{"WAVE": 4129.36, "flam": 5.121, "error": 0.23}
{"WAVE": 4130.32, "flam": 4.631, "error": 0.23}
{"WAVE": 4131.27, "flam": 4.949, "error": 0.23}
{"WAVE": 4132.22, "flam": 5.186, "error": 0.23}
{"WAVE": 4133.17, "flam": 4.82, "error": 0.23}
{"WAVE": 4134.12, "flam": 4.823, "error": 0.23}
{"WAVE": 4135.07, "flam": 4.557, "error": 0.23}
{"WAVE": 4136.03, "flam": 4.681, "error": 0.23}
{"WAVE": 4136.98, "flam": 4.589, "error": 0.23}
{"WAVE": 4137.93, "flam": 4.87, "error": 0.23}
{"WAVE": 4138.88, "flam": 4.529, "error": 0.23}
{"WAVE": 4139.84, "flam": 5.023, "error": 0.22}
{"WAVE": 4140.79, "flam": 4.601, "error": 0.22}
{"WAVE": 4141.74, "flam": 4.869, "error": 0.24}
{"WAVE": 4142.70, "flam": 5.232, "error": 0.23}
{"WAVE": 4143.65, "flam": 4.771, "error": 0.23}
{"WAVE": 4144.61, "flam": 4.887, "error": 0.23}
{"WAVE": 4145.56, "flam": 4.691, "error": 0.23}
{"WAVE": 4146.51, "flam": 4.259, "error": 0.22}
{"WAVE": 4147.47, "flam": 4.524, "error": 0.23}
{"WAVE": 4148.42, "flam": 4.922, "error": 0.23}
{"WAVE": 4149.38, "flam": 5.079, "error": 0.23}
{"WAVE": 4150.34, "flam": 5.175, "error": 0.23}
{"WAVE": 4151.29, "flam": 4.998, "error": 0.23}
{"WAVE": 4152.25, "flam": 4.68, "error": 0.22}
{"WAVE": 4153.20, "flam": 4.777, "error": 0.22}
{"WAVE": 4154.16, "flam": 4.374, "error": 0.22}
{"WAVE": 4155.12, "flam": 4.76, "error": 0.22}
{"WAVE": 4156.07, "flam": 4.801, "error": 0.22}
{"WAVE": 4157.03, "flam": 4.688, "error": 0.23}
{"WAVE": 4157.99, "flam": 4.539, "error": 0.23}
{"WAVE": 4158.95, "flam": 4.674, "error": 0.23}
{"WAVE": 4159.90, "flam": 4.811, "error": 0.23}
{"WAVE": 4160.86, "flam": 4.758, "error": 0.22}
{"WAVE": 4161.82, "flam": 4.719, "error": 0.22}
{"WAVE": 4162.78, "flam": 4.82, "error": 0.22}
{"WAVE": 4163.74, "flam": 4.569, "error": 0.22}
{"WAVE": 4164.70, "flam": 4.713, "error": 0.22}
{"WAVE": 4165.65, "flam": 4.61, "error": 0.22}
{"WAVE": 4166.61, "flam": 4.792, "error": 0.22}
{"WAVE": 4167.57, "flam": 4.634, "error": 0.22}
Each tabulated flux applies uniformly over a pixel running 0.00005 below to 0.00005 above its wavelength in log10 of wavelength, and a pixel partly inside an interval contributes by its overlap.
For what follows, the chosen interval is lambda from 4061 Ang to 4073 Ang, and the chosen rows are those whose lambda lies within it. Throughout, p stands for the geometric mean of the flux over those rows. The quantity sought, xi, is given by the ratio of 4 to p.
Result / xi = 0.778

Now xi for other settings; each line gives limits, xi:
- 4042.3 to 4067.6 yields 0.792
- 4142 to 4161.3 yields 0.840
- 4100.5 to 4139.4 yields 0.813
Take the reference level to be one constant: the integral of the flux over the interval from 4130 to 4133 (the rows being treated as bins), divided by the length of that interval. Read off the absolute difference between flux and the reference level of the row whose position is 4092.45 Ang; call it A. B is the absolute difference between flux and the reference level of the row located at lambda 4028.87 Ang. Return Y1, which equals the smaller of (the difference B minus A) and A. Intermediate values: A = 0.36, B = 0.105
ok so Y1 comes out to -0.25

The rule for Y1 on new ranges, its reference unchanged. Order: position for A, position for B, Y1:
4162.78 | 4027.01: -0.04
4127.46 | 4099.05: -0.04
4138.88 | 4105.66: -0.23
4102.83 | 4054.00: -0.16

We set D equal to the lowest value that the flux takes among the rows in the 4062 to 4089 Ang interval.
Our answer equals 4.634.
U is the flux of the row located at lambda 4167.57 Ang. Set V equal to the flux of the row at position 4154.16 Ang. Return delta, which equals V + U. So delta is 9.0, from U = 4.634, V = 4.374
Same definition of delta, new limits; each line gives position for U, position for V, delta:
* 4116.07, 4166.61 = 9.8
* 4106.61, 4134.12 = 9.7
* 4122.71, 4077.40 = 10.1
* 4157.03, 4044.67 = 9.6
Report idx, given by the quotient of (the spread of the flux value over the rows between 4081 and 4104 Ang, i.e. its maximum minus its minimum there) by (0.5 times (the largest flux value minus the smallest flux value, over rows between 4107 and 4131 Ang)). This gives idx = 1.9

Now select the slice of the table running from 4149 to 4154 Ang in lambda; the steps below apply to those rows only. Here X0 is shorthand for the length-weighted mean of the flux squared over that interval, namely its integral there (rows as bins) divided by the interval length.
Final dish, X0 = 24.1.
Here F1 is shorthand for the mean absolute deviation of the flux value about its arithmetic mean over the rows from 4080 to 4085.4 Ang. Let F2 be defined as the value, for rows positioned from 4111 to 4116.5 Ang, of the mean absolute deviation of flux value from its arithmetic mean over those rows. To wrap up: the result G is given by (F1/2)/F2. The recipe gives 1.14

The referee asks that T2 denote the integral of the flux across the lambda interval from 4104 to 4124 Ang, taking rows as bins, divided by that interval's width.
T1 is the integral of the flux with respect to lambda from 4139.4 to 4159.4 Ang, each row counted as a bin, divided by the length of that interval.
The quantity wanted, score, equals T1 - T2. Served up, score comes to -0.21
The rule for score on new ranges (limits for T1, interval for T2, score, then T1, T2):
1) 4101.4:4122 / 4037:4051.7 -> -0.09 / 5.00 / 5.09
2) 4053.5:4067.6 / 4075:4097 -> -0.05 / 5.02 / 5.07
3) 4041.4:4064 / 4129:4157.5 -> 0.25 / 5.05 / 4.79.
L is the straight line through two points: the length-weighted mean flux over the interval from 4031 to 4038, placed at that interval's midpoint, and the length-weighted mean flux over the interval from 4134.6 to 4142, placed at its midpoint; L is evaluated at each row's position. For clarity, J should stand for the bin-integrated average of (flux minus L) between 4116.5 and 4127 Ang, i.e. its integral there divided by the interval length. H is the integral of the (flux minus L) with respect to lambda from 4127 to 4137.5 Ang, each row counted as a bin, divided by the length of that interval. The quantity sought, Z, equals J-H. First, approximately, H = 0.09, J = 0.27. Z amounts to 0.18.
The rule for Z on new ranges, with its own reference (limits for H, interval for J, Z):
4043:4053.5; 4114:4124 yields 0.07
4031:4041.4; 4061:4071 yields 0.16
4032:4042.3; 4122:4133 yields 0.14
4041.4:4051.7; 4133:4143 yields -0.08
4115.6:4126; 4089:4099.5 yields -0.12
